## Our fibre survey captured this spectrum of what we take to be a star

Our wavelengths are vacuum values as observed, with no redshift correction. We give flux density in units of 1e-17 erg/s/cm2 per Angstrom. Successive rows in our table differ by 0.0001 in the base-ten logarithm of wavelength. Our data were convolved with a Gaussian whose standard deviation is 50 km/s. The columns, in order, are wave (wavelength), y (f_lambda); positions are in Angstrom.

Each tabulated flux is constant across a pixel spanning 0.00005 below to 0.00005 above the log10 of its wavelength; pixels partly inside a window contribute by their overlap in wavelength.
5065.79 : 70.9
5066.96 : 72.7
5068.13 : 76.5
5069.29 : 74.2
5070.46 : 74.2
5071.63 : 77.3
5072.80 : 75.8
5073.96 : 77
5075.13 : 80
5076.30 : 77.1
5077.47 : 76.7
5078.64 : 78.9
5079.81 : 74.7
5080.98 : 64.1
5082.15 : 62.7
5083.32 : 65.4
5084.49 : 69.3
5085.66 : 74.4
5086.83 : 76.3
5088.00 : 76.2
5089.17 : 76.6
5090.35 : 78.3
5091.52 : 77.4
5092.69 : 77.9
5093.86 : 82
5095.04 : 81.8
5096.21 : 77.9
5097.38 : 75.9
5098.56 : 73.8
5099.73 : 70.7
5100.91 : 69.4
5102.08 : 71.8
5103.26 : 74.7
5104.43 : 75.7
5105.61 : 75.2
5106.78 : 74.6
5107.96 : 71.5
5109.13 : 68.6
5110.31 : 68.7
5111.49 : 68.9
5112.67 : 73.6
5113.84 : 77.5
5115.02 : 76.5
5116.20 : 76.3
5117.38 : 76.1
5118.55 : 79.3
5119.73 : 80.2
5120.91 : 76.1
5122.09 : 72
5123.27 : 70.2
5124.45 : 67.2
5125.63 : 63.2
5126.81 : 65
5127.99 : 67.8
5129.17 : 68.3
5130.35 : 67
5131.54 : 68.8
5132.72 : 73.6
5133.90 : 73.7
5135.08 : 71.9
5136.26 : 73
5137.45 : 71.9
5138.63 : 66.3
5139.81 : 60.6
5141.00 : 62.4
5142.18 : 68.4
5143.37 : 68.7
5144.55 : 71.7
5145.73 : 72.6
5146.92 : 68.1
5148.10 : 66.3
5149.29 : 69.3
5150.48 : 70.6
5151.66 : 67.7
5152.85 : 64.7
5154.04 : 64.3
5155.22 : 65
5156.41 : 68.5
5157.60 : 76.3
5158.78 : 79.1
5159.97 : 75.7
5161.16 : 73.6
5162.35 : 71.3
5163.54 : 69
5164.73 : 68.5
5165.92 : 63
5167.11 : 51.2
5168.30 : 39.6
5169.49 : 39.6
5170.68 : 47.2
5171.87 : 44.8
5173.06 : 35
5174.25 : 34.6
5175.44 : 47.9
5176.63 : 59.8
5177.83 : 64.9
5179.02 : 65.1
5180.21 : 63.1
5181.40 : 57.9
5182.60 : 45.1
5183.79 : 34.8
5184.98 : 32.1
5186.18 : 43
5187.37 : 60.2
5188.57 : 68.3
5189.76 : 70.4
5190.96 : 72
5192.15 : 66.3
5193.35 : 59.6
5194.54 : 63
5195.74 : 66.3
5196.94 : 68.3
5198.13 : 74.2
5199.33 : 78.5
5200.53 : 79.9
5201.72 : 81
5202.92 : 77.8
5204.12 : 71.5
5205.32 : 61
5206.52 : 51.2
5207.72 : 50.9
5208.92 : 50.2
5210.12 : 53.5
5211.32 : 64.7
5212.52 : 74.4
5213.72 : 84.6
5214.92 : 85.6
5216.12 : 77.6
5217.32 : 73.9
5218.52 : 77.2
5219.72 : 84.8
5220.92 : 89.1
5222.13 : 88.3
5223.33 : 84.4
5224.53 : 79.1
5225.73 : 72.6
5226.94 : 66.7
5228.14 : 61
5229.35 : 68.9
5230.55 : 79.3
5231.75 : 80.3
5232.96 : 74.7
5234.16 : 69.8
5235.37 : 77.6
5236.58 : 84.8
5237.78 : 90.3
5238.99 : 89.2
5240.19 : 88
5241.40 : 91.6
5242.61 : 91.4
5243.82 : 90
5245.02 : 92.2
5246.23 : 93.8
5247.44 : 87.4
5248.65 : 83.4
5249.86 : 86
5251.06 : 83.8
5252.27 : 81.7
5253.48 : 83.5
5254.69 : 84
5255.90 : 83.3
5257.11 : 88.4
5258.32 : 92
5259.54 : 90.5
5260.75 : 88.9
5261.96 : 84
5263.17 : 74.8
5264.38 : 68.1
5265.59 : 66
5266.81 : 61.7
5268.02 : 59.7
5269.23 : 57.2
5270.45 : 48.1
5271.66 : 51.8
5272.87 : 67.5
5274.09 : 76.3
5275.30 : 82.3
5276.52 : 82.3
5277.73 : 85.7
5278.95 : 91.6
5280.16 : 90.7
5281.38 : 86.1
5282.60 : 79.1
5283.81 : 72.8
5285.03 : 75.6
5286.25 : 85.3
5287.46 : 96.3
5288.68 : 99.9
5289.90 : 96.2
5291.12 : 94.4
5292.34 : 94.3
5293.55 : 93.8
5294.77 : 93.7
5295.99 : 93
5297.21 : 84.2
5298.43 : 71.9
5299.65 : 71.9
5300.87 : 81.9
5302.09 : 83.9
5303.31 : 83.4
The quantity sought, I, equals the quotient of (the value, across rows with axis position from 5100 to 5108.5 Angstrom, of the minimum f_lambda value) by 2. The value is 34.7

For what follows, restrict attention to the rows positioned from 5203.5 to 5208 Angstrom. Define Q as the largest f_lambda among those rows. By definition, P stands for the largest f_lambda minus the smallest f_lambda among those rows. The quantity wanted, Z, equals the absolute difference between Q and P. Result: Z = 51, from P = 21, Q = 71.5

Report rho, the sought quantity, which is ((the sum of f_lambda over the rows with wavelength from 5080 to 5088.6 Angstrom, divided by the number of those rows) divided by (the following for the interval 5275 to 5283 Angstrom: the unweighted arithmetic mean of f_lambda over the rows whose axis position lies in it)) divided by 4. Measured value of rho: 0.20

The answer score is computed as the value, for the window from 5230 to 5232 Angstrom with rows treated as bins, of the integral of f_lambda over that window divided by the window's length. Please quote 80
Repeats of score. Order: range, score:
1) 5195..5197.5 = 67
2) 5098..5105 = 73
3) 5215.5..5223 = 82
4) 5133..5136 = 73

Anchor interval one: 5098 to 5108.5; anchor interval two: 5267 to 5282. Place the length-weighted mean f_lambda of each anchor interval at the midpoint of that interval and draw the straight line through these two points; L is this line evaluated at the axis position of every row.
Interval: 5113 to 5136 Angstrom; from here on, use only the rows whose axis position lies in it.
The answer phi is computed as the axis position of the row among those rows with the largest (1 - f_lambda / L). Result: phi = 5125.63 Angstrom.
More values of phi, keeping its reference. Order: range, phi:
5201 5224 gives 5208.92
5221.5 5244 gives 5228.14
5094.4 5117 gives 5109.13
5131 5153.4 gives 5139.81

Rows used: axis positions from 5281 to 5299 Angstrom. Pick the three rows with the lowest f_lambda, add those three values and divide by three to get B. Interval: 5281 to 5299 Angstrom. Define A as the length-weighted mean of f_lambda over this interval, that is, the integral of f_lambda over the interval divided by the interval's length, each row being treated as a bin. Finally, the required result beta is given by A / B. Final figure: 1.20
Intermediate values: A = 87.8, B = 73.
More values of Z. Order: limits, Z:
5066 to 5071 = 73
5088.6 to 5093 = 77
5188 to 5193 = 66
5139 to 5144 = 61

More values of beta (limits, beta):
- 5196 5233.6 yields 1.44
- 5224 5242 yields 1.19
